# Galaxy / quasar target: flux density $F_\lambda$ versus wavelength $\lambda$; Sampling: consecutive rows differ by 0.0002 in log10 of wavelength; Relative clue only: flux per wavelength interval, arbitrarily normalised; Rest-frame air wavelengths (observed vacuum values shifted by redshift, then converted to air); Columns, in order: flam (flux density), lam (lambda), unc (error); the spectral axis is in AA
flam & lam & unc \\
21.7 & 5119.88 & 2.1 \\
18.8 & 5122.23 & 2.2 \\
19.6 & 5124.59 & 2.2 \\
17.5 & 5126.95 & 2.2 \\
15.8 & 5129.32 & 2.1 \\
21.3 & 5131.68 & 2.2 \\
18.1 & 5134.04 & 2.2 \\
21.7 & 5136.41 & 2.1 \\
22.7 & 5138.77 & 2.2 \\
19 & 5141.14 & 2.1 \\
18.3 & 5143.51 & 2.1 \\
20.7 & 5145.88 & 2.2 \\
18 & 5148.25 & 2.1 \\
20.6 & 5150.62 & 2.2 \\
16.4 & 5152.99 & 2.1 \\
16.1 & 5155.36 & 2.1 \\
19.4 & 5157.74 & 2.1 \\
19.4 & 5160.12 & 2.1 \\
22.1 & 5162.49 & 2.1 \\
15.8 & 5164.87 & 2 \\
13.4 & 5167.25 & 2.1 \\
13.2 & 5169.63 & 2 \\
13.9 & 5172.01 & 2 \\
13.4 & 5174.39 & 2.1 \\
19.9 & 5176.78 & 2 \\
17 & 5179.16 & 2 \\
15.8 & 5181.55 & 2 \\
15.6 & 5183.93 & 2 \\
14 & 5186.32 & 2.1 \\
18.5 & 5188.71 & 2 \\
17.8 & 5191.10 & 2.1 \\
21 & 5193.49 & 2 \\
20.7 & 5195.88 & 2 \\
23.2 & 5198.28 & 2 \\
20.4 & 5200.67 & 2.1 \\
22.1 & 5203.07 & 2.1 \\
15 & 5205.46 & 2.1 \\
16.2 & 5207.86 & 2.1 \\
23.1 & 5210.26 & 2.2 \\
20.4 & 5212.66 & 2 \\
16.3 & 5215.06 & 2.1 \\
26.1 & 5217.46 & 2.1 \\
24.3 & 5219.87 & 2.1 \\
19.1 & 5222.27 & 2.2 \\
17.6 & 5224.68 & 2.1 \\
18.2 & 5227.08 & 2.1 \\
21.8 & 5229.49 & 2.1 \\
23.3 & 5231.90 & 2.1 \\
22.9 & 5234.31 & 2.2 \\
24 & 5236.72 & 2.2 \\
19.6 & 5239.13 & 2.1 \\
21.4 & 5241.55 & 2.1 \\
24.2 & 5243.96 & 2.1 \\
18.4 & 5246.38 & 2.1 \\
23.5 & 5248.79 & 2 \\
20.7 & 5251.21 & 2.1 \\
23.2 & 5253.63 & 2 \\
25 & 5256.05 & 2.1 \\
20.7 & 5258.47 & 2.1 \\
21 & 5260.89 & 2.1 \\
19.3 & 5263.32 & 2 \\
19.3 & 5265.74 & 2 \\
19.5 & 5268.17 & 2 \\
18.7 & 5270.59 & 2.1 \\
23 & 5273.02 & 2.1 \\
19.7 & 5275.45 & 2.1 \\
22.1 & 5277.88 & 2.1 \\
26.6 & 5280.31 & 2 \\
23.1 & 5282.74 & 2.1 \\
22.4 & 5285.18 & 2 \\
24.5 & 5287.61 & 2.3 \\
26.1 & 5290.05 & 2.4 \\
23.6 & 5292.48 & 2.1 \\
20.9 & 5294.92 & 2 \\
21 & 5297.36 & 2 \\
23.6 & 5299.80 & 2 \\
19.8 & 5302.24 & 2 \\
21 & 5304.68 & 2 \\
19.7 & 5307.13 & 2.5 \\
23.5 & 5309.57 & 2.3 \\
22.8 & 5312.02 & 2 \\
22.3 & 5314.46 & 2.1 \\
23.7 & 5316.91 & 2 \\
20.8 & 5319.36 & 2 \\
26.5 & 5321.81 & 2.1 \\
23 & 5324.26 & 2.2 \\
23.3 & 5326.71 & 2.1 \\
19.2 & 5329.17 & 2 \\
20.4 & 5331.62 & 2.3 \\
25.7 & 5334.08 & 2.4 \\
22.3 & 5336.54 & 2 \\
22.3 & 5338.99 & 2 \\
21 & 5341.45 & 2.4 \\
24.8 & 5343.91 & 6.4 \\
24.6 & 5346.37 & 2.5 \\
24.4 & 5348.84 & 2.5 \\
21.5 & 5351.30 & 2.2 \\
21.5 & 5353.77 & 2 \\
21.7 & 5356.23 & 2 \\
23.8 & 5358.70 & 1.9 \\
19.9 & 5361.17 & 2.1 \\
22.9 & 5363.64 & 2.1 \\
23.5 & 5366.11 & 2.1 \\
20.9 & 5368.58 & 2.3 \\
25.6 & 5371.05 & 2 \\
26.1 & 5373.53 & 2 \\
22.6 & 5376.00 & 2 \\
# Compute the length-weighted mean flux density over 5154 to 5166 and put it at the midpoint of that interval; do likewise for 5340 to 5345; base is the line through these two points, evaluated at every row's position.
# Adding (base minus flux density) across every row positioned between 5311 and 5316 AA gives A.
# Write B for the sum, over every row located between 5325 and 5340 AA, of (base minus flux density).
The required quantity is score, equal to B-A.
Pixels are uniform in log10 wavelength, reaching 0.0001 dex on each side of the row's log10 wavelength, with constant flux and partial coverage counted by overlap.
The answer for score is 3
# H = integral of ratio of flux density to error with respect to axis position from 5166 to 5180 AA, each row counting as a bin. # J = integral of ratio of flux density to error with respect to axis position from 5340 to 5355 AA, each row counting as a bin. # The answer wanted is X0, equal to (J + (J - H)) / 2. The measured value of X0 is 80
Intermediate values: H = 104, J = 132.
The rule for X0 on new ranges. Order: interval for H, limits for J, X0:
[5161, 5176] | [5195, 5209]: 76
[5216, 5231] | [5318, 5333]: 83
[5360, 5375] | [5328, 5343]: 65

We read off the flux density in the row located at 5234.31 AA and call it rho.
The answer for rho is 22.9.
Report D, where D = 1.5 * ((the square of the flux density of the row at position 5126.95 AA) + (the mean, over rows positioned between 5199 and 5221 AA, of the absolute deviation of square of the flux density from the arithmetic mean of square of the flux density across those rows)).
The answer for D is 649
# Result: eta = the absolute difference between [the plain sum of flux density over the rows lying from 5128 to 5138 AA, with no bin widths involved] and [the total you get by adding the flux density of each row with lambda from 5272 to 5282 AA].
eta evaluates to 14.5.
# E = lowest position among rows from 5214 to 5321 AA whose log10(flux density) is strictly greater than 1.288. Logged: 5217.46 AA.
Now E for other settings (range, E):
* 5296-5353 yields 5297.36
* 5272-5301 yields 5273.02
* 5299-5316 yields 5299.80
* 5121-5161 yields 5124.59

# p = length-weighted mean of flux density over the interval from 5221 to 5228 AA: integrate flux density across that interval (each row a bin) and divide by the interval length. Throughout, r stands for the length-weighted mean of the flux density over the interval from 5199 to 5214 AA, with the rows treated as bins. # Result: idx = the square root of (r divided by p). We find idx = 1.03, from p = 18.4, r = 19.6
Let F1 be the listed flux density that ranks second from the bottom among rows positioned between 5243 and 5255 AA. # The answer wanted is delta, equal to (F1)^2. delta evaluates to 428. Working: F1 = 20.7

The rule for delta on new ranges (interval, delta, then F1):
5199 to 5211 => 262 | 16.2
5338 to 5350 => 497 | 22.3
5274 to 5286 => 488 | 22.1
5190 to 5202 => 416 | 20.4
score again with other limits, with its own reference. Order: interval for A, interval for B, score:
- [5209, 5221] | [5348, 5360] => 14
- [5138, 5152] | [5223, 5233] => 10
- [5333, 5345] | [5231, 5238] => -7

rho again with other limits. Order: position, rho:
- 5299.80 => 23.6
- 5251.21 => 20.7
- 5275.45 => 19.7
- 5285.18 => 22.4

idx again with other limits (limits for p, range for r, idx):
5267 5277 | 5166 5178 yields 0.85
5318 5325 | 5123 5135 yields 0.89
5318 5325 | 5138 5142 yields 0.94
